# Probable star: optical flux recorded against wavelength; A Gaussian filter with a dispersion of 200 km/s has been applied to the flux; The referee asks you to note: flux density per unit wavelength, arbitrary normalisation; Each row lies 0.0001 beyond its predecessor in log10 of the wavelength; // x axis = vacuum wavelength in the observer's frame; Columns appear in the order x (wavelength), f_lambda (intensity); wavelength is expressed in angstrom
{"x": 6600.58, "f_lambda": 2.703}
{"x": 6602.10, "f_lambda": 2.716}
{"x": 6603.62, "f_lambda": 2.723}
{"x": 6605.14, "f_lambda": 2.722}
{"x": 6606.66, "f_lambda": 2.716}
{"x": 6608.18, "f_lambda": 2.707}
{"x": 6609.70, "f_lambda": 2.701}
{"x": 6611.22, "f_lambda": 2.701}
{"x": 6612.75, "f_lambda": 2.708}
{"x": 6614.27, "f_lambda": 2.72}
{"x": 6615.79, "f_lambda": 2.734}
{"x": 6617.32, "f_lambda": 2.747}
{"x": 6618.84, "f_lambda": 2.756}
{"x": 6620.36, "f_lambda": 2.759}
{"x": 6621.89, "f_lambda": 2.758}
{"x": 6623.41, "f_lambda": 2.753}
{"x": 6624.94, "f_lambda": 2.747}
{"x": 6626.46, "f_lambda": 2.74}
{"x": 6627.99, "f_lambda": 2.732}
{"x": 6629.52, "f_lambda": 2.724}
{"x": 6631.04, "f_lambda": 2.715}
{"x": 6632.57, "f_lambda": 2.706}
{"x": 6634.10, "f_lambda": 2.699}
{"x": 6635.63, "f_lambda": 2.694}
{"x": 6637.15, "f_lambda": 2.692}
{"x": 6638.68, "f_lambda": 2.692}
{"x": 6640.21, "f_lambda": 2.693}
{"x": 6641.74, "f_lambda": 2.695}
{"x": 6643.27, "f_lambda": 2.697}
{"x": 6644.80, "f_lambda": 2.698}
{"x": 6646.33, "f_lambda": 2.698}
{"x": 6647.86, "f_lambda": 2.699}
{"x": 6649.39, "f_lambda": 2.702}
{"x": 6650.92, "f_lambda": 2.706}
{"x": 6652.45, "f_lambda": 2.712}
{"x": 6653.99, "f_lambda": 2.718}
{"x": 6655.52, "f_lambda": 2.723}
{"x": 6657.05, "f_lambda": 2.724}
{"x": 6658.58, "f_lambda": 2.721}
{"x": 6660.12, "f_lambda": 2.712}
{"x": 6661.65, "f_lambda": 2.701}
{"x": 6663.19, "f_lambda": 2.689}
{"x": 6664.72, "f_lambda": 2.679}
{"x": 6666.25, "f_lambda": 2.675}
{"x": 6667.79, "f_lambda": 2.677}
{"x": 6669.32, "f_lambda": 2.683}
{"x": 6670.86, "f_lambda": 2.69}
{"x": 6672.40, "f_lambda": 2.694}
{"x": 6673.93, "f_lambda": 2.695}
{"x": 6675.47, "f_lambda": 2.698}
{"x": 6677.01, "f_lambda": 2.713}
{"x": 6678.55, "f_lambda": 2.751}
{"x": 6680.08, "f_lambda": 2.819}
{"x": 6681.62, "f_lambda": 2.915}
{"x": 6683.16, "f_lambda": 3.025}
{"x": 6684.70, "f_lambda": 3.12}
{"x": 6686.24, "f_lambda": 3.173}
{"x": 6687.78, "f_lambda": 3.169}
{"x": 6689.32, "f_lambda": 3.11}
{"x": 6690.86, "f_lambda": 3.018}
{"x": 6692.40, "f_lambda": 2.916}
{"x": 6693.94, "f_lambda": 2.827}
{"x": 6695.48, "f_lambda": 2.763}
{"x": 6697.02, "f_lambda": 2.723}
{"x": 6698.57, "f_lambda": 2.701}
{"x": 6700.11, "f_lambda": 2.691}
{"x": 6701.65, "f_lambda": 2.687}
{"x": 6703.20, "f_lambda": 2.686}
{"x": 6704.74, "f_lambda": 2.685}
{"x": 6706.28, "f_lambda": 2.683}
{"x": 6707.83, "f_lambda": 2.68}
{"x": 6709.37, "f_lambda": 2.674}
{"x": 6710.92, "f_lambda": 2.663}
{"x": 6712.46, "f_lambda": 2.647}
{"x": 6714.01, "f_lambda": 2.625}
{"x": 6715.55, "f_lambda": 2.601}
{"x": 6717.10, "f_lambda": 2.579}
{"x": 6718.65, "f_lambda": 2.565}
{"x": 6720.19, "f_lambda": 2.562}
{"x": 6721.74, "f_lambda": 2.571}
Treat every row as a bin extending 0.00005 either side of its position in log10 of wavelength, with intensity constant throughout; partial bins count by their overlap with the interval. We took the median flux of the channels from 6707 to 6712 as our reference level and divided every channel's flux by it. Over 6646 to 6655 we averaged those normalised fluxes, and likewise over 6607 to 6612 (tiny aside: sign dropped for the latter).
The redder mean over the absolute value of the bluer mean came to 1.00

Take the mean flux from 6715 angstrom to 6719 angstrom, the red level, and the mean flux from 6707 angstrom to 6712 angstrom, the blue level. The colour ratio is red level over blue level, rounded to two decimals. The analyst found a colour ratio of 0.97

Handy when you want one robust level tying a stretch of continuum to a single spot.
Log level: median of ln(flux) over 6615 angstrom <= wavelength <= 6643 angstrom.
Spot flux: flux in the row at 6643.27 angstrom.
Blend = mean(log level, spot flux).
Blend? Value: 1.85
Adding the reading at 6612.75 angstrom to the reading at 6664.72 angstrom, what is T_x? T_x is 5.39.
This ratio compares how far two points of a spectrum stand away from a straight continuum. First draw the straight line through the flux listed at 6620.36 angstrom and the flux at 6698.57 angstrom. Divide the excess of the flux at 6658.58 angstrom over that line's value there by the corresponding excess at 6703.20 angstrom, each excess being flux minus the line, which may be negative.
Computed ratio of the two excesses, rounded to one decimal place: 0.8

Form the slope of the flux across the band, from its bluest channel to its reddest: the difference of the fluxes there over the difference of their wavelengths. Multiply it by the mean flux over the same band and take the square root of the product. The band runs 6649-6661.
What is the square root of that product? 0.050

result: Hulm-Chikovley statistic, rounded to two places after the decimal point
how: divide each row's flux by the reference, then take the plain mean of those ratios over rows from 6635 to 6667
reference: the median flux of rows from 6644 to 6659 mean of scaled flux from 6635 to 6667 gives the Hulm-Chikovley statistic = 1.00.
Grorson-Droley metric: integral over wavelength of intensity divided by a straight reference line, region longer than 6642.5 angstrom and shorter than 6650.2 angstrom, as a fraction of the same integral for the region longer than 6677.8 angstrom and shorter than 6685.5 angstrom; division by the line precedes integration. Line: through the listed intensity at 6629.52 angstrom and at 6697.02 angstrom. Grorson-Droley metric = 0.92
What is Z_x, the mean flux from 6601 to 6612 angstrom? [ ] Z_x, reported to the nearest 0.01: 2.71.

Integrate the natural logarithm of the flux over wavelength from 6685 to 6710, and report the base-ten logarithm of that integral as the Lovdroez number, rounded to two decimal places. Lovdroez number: 1.41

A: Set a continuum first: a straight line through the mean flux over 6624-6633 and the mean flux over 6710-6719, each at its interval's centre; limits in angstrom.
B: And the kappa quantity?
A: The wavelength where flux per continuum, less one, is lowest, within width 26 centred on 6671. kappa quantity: 6666.25 angstrom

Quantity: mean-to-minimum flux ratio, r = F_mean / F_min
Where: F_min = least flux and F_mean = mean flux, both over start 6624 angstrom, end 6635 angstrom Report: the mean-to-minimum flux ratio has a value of 1.01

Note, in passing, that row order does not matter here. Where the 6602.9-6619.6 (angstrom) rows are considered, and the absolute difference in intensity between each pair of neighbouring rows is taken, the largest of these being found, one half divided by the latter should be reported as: 36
